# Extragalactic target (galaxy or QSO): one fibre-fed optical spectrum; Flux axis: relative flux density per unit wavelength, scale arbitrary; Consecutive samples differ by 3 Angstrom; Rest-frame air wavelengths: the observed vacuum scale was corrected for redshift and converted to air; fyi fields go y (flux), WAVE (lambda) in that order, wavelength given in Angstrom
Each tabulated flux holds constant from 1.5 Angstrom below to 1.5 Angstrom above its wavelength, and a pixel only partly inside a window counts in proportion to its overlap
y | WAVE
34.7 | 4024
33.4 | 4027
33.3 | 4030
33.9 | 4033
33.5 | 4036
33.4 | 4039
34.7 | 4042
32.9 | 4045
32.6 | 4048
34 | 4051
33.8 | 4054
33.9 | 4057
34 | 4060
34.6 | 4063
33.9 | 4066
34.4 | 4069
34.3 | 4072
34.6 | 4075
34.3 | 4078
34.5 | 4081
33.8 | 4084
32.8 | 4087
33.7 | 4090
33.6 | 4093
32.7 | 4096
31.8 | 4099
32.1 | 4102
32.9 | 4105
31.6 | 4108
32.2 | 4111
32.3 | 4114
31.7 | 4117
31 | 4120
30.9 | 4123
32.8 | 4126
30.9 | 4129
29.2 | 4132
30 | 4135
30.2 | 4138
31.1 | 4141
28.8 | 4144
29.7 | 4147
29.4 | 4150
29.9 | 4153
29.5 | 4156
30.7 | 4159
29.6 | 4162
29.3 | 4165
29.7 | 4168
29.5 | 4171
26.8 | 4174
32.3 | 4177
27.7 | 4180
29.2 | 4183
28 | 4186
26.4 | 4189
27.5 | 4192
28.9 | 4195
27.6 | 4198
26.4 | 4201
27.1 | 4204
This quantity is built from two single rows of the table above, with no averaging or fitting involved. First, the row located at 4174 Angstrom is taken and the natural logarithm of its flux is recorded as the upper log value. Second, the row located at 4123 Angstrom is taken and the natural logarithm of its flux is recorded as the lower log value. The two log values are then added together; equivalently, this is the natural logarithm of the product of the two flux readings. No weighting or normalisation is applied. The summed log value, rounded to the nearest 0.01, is 6.72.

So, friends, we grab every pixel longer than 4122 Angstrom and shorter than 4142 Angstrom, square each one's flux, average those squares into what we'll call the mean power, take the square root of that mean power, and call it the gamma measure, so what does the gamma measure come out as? 30.7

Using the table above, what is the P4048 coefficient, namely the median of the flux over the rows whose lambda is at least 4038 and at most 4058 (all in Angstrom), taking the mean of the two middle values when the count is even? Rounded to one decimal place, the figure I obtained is 33.8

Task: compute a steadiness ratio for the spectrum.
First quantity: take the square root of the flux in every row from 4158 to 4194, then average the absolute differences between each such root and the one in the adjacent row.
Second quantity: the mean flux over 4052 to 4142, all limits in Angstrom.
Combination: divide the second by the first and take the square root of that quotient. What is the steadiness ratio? 13.84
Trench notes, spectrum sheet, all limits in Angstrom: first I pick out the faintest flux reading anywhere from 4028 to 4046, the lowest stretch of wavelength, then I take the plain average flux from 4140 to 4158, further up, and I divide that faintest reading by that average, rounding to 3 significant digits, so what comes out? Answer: 1.11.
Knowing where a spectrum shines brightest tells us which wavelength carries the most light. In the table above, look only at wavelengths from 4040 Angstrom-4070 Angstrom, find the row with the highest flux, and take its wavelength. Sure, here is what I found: 4042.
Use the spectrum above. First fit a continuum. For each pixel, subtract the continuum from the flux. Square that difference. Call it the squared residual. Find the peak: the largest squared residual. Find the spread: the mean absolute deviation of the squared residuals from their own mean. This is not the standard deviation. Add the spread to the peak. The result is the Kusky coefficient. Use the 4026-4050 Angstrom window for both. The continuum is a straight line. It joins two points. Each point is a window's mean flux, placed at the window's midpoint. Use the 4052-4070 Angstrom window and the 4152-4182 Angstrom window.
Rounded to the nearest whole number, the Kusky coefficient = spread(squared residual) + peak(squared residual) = 6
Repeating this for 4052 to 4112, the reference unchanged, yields 2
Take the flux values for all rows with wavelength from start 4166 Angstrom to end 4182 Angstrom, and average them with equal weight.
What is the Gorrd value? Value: 29.2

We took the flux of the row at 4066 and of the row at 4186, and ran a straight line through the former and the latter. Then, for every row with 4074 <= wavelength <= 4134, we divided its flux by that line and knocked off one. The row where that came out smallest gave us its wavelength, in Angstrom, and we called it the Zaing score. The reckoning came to 4132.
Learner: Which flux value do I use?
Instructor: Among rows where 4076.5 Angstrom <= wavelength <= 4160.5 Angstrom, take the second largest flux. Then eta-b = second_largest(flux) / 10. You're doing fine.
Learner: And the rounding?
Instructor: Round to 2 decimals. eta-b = 3.43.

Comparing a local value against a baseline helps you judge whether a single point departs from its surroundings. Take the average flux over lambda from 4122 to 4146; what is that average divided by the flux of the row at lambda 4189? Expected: 1.15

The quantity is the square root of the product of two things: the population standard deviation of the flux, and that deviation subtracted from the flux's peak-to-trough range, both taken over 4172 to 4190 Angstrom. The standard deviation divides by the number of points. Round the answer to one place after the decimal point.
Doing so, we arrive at 2.8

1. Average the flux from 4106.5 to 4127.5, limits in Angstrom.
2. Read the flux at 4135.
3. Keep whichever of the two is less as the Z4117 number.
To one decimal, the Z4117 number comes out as 30.0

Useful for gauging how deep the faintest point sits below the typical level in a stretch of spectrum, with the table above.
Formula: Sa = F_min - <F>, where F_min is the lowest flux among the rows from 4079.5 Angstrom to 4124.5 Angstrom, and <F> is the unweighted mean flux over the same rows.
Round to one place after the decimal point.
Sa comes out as -1.6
